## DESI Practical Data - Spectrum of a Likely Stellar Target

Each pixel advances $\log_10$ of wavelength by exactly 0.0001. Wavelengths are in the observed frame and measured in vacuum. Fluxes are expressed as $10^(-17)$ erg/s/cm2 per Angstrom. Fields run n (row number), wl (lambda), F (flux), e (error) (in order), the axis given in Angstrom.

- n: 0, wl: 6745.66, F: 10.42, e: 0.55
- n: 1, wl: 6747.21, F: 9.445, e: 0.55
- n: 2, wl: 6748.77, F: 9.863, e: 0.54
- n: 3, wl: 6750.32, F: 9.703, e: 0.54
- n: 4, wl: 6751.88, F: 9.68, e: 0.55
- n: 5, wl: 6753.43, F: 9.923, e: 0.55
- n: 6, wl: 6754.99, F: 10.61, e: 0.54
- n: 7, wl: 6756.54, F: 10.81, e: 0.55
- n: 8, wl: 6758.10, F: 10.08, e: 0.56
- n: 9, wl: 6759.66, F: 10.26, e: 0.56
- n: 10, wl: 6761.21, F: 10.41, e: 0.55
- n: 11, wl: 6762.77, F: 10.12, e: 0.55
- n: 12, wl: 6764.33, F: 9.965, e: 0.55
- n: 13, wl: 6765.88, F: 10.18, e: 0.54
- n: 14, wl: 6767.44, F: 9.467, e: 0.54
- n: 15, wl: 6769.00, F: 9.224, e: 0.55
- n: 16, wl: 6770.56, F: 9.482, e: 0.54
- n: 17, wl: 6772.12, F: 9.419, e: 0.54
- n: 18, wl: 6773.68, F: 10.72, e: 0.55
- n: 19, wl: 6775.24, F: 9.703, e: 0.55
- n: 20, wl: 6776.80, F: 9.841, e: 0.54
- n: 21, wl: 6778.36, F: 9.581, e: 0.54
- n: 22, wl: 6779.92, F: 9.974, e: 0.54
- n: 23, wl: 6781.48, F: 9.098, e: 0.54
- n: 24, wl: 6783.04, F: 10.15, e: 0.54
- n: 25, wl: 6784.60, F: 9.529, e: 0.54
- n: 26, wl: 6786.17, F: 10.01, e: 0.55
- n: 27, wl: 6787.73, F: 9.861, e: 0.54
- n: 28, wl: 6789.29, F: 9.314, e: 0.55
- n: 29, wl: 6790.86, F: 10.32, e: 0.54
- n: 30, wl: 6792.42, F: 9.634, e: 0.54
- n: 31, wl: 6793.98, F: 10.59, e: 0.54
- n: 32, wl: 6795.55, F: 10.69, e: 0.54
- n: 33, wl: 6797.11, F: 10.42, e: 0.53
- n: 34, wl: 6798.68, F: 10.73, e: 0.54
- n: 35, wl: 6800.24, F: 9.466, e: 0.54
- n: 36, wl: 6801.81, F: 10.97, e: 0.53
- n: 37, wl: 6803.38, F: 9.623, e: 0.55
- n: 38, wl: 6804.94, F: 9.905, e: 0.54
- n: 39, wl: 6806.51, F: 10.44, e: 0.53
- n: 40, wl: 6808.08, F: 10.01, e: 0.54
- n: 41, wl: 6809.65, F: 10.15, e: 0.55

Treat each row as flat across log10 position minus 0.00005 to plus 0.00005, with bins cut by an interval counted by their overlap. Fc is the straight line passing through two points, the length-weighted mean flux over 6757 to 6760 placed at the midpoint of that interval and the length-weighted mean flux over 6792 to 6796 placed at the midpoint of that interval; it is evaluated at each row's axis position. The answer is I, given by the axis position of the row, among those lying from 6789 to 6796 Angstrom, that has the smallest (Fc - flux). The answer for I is 6795.55 Angstrom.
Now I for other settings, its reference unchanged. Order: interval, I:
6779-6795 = 6793.98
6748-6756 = 6754.99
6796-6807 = 6801.81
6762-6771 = 6765.88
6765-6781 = 6773.68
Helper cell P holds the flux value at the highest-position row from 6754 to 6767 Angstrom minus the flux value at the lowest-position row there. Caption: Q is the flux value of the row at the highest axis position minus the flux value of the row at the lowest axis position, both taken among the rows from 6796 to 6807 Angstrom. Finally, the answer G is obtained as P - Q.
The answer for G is -0.45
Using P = -0.4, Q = 0.0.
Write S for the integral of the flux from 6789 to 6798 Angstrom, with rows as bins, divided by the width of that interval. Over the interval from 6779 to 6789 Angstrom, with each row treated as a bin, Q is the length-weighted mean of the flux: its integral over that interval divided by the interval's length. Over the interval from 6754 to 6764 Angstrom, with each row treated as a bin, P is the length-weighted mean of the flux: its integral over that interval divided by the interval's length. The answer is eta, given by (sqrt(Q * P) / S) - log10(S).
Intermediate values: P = 10.3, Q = 9.7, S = 10.2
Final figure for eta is -0.025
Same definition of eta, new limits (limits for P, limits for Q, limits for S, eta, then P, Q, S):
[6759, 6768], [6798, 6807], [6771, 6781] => 0.037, 10.1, 10.2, 9.8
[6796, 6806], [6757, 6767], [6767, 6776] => 0.068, 10.2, 10.2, 9.7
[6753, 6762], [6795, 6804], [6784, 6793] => 0.067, 10.4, 10.3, 9.8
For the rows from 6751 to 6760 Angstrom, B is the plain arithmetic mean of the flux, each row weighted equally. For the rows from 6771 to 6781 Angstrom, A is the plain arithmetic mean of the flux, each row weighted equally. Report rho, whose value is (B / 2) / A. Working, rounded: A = 9.9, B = 10.2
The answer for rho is 0.518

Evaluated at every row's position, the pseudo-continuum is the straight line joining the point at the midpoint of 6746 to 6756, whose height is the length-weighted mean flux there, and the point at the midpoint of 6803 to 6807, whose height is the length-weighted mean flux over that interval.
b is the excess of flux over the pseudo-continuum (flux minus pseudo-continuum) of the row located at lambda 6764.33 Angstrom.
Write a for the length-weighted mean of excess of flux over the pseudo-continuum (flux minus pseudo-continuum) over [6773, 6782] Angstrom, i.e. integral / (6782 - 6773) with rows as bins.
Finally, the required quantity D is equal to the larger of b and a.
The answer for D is 0.03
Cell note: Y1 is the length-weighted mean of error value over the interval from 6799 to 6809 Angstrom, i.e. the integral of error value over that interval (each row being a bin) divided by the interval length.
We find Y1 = 0.5384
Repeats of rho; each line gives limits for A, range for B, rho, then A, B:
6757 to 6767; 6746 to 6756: 0.485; 10.2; 9.9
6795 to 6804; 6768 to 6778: 0.472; 10.3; 9.7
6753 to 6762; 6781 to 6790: 0.467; 10.3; 9.7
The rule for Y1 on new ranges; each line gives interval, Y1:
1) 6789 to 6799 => 0.5393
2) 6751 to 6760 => 0.5507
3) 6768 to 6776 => 0.5455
